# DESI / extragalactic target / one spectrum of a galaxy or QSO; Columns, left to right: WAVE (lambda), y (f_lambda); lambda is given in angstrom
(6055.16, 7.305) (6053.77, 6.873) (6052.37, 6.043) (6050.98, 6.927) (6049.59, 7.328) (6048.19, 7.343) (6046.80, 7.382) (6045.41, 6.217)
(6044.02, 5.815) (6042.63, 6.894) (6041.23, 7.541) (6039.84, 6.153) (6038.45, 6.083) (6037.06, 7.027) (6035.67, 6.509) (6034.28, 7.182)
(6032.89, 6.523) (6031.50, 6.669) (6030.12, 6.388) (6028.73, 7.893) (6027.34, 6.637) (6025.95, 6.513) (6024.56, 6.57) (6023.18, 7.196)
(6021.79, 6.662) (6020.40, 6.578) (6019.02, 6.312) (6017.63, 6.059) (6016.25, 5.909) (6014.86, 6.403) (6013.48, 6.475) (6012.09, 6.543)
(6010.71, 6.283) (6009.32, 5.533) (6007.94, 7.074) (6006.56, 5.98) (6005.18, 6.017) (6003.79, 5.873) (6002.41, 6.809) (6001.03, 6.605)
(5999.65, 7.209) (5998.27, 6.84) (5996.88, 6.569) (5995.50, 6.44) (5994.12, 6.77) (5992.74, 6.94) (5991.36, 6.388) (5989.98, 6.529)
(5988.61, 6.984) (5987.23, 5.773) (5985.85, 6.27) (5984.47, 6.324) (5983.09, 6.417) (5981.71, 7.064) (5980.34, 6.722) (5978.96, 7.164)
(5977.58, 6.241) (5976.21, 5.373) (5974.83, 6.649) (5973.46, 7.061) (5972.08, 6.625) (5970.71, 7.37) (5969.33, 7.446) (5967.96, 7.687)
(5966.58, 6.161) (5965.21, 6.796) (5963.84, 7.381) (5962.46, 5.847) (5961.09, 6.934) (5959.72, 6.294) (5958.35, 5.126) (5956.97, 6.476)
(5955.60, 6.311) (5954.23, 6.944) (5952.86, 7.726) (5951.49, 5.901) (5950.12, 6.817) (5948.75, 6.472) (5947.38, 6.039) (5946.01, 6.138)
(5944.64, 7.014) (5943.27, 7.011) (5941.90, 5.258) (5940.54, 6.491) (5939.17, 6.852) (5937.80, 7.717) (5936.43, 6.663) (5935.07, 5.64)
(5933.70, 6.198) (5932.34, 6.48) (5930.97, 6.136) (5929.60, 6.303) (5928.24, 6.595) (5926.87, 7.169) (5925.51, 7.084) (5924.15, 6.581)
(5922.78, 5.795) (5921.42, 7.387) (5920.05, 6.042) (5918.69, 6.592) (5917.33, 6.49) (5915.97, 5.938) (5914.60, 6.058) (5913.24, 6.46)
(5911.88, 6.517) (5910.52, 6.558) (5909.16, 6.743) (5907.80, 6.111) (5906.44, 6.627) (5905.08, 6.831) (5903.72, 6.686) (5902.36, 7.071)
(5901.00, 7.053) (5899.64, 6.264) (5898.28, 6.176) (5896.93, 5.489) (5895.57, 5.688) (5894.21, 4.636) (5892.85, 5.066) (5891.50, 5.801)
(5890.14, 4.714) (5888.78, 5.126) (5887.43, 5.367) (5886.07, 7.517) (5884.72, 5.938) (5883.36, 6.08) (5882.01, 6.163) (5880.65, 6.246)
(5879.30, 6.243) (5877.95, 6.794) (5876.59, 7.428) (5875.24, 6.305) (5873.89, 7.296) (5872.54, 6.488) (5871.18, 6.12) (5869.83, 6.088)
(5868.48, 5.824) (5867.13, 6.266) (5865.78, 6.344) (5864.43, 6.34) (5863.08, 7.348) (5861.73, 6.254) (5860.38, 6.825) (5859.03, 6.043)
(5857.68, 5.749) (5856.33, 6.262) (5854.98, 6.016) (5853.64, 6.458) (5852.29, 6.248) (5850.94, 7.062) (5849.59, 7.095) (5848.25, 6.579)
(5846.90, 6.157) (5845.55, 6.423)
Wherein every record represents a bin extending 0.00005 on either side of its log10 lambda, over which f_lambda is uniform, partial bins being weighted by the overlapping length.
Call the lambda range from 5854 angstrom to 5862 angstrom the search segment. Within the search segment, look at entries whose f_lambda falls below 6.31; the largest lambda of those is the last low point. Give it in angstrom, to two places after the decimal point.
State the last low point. 5861.73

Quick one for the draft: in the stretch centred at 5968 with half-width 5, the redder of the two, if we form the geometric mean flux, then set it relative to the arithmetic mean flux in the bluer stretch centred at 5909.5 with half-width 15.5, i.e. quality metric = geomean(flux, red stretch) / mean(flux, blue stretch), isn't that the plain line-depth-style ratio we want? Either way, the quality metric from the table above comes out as 1.11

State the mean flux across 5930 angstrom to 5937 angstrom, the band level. 6.22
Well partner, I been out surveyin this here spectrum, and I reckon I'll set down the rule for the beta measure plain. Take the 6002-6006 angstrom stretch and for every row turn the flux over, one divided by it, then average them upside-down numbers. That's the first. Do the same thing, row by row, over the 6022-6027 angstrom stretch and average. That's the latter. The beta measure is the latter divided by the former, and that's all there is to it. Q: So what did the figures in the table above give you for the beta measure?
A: 0.92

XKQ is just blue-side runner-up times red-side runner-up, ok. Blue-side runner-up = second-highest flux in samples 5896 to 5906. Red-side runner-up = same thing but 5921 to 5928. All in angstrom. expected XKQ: 51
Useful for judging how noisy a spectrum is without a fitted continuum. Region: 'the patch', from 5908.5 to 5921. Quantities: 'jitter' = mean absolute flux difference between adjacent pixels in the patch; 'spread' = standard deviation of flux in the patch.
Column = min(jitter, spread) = 0.25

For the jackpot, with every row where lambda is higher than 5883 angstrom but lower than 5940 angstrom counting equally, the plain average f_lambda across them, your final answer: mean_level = 6.29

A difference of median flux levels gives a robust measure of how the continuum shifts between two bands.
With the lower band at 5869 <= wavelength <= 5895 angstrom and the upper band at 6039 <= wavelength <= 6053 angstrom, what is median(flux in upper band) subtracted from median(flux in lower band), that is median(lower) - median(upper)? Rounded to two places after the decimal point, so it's -0.79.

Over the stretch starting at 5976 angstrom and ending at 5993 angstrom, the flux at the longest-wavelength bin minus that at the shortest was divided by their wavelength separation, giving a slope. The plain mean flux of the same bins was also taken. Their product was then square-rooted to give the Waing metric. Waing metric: 0.78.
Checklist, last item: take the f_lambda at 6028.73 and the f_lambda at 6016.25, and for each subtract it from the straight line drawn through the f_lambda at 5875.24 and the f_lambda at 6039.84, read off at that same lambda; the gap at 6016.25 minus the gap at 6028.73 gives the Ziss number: 2.0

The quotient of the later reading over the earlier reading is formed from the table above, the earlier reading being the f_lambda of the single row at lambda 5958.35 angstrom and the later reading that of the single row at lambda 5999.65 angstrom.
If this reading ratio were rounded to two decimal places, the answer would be 1.41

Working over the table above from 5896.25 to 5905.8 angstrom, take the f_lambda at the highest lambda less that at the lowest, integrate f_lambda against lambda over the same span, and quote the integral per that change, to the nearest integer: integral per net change 46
